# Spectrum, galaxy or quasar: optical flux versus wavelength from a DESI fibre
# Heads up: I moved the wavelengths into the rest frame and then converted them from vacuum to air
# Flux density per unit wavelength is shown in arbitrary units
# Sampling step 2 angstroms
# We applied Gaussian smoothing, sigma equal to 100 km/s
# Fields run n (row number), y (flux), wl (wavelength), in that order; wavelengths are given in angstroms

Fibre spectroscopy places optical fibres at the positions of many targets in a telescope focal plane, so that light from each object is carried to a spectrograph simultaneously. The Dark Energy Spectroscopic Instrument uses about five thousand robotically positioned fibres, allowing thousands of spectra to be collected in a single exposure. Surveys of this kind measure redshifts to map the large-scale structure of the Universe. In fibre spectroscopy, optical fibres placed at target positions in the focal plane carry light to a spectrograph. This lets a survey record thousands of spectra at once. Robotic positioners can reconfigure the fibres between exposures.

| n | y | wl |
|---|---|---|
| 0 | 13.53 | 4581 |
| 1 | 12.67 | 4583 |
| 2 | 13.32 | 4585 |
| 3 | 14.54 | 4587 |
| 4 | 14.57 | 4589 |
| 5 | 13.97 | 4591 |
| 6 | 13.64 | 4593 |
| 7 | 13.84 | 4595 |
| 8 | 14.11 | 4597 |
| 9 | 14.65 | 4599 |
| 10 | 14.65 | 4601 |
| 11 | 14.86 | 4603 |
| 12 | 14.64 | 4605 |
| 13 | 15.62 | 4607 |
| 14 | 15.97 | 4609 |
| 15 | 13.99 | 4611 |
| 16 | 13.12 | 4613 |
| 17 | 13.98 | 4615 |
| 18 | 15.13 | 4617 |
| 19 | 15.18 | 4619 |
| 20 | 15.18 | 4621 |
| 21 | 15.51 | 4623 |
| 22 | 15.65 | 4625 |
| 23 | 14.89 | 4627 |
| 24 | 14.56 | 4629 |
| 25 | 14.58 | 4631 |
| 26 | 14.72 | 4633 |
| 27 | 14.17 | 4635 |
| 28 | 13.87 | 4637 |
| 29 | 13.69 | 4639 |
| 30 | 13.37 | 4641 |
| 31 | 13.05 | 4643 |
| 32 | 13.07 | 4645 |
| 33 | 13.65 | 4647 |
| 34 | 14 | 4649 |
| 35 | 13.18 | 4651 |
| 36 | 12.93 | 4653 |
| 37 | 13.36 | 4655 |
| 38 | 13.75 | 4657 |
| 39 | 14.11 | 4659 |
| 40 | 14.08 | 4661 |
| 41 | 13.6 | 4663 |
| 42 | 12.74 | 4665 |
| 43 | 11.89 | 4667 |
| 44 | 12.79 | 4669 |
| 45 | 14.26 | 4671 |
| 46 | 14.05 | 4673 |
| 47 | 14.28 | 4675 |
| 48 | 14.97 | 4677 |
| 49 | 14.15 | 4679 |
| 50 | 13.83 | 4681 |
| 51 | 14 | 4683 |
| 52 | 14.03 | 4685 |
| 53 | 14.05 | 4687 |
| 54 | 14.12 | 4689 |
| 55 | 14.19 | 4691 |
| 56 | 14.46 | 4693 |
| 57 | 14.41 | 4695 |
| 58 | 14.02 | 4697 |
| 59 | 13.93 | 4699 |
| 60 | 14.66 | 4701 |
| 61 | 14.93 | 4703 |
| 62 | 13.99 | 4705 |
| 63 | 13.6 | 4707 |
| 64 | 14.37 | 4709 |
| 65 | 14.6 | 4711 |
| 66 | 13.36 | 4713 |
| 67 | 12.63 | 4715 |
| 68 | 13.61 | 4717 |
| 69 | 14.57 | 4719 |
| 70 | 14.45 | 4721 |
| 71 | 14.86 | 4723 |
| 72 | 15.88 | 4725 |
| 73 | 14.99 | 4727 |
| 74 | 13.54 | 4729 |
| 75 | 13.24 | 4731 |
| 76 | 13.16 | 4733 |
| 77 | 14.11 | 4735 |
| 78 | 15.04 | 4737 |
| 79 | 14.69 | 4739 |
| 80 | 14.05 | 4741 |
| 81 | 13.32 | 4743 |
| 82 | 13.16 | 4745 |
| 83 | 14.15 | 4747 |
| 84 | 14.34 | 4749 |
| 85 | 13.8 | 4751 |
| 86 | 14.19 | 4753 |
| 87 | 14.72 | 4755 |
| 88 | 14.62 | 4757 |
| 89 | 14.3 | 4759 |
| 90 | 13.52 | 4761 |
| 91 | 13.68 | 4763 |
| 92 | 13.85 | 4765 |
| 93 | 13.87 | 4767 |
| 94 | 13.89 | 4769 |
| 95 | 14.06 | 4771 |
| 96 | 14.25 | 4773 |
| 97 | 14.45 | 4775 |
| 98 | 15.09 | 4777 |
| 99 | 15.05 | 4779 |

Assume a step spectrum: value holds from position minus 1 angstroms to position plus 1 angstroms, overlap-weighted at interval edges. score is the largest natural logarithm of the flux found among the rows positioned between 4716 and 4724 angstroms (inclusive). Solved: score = 2.70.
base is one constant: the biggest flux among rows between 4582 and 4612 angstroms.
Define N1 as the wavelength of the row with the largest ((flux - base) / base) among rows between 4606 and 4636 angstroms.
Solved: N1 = 4609 angstroms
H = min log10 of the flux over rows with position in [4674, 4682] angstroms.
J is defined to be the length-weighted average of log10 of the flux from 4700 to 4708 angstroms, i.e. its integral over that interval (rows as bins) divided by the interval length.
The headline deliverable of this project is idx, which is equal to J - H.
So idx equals 0.014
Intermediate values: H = 1.141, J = 1.155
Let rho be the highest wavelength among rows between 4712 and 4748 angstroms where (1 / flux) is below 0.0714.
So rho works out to 4747 angstroms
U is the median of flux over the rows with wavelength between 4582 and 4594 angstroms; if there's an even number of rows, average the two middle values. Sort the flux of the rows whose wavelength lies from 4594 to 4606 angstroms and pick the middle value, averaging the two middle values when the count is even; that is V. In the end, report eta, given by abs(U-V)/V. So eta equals 0.06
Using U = 13.8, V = 14.6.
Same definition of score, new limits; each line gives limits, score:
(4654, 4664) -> 2.65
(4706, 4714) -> 2.68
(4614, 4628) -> 2.75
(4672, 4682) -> 2.71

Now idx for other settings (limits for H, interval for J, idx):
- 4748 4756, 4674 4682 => 0.016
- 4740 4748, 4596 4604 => 0.044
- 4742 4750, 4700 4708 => 0.036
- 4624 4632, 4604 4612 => 0.014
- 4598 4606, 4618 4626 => 0.021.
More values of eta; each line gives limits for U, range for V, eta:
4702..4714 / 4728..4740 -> 0.03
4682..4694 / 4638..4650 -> 0.04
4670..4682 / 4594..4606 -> 0.03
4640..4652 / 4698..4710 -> 0.06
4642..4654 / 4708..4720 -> 0.06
